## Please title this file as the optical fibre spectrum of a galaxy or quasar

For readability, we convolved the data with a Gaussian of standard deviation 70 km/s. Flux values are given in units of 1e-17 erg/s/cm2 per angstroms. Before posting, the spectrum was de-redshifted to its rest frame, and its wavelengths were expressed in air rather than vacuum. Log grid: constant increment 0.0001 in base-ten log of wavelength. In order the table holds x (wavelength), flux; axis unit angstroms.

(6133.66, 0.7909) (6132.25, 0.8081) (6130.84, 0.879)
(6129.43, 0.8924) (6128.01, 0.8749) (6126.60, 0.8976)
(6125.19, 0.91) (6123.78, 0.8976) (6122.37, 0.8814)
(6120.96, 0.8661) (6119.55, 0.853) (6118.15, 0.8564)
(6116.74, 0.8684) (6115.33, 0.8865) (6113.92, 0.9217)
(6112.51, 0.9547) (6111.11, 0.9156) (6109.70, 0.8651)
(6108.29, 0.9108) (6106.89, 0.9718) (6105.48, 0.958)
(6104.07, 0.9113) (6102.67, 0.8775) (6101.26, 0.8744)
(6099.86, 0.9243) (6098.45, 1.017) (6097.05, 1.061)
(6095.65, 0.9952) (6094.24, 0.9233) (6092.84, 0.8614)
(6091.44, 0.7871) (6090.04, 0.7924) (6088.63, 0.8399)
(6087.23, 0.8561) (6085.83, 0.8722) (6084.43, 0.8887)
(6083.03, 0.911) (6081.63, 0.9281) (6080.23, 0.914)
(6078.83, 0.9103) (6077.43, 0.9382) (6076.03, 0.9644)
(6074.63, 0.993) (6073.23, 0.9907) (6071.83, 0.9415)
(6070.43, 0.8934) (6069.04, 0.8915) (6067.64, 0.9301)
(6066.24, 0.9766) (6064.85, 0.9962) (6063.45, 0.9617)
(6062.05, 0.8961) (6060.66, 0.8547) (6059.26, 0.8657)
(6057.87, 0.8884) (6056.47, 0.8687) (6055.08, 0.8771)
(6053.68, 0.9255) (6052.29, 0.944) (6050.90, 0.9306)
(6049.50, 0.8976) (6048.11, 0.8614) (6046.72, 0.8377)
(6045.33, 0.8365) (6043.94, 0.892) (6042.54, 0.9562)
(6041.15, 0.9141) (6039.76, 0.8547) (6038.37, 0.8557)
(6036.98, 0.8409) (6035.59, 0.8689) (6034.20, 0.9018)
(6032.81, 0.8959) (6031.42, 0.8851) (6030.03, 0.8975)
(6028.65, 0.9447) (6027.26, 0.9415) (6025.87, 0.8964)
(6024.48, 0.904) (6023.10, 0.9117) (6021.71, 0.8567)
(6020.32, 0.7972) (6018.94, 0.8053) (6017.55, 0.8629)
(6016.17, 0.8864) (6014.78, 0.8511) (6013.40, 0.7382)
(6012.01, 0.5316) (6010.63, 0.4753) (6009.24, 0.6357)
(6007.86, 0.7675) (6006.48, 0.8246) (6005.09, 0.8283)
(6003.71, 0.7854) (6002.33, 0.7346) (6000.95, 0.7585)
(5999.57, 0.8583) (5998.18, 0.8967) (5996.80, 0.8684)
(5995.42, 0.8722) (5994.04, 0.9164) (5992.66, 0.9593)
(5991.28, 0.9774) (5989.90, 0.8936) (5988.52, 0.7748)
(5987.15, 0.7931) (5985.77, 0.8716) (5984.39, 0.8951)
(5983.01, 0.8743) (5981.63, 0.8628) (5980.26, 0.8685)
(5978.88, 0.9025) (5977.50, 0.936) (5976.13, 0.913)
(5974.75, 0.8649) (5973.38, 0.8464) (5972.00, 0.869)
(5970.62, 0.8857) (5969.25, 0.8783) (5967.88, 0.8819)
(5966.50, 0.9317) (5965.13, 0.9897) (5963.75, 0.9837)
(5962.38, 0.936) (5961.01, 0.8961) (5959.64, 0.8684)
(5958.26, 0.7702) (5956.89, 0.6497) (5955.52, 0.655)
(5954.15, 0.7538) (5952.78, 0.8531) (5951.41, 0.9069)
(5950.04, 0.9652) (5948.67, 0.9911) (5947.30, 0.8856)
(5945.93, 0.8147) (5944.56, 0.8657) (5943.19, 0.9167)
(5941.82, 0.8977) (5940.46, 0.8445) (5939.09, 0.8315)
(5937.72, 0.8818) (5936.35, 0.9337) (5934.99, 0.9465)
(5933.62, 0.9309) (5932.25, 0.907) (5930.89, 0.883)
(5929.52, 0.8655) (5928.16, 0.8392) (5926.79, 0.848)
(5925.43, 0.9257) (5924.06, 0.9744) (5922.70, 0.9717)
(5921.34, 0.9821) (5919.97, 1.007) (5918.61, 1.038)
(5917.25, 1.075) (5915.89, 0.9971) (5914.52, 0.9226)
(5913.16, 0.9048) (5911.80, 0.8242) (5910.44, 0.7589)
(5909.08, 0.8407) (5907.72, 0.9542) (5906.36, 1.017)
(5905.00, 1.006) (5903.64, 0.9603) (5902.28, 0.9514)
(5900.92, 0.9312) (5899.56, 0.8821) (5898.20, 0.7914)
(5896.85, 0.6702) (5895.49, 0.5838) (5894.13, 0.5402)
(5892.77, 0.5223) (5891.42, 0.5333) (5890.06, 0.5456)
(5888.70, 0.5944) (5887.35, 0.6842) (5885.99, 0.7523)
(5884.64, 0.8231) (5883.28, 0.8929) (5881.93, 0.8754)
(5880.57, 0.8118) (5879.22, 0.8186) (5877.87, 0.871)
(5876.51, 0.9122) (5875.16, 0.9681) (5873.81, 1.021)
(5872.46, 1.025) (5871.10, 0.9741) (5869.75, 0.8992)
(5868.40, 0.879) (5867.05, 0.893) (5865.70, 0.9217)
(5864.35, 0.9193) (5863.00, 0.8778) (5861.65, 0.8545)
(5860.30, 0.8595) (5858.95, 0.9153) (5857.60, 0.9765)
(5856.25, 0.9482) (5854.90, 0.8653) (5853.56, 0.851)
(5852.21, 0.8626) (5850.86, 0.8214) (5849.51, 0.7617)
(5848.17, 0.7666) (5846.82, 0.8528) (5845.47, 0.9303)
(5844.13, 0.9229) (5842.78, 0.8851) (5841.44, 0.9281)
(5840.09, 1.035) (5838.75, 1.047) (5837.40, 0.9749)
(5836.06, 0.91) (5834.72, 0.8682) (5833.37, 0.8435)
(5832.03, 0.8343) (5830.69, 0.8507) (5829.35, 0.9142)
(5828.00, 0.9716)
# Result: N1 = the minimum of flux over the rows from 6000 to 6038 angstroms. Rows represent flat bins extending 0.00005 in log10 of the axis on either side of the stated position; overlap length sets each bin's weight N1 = 0.4753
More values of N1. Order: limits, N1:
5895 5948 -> 0.5838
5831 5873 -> 0.7617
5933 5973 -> 0.6497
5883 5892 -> 0.5333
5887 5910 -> 0.5223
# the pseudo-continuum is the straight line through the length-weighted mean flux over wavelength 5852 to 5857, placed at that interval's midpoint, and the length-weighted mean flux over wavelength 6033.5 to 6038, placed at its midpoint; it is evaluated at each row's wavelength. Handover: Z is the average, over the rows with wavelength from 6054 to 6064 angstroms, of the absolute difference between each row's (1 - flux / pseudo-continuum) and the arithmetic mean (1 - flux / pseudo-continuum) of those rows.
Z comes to 0.028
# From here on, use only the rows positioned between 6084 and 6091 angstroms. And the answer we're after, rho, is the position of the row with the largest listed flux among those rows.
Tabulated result 6084.43 angstroms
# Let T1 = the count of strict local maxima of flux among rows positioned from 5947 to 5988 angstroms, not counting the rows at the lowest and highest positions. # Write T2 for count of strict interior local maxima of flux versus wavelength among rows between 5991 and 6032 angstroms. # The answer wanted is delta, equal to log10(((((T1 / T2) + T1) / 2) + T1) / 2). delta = 0.60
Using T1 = 5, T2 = 5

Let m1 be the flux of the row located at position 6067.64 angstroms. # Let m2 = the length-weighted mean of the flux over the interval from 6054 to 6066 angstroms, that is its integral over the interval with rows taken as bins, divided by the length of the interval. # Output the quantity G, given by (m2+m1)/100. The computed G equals 0.0183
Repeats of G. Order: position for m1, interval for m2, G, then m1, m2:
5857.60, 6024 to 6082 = 0.0189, 0.9765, 0.909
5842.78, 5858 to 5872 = 0.0179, 0.8851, 0.902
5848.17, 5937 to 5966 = 0.0163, 0.7666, 0.865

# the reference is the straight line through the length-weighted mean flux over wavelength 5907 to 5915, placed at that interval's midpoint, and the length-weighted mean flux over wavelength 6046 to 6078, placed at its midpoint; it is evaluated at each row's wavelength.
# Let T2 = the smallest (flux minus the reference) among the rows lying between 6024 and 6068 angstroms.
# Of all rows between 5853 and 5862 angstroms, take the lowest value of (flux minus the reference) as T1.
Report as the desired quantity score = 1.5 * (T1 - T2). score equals 0.1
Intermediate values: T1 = 0.00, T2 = -0.076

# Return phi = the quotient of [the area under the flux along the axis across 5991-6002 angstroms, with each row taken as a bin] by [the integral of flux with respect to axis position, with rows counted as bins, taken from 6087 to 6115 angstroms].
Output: 0.38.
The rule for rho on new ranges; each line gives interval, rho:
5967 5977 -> 5976.13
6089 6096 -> 6095.65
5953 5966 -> 5965.13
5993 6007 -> 5994.04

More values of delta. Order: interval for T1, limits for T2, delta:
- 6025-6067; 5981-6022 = 0.75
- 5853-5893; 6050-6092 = 0.51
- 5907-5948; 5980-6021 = 0.51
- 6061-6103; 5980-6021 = 0.51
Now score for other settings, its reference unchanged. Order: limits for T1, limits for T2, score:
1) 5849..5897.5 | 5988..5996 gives -0.3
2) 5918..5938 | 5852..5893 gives 0.5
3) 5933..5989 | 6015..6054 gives -0.2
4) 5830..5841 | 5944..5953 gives 0.1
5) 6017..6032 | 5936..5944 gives -0.1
